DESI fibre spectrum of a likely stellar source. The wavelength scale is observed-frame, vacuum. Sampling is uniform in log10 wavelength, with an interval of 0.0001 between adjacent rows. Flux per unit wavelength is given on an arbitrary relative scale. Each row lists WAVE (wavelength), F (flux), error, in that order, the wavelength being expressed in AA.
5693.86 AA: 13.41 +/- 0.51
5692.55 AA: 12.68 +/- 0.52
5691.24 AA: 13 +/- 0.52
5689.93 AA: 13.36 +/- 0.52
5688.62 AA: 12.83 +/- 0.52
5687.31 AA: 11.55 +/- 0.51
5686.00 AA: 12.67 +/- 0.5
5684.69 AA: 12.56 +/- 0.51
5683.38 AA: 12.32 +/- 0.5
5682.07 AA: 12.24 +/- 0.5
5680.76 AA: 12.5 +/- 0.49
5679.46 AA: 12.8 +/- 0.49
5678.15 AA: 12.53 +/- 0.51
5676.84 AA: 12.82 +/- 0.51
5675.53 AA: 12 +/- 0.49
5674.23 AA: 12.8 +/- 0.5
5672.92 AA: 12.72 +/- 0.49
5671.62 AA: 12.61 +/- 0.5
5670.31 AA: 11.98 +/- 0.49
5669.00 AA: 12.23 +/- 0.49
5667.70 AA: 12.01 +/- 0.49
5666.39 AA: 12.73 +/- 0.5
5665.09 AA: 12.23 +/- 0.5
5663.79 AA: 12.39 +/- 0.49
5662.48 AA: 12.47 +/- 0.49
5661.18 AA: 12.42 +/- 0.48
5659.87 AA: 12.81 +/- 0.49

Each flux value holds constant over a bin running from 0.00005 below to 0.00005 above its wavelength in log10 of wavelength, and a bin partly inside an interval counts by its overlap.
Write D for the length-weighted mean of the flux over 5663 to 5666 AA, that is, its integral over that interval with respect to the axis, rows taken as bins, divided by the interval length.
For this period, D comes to 12.4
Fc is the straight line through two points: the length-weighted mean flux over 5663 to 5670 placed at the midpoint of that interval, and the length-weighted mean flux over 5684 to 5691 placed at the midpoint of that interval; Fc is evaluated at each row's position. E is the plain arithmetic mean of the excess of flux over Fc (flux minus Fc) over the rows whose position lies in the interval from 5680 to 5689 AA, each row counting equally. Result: -0.19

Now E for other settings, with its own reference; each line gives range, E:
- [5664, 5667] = 0.19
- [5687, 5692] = 0.05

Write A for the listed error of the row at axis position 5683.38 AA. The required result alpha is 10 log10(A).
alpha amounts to -3.01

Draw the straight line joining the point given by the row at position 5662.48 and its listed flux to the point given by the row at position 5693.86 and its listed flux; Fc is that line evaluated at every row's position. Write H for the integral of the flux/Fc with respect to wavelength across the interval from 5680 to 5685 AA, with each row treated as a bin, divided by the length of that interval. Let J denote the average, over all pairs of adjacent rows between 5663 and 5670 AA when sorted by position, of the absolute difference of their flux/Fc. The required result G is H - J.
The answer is 0.92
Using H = 0.950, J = 0.032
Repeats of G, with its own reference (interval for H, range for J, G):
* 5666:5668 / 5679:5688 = 0.95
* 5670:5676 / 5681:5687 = 0.97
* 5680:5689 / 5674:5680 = 0.90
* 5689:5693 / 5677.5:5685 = 0.96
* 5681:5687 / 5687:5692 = 0.89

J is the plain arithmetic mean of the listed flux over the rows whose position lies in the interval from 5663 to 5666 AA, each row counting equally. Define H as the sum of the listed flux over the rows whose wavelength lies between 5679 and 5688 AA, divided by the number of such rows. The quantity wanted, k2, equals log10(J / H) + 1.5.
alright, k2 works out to 1.498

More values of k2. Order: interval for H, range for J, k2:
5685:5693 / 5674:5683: 1.495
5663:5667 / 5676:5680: 1.509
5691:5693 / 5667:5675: 1.485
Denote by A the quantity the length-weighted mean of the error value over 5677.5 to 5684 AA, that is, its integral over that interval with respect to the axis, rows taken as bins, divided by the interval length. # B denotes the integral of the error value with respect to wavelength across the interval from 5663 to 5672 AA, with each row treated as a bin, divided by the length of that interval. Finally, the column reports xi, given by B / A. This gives 0.99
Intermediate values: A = 0.498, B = 0.494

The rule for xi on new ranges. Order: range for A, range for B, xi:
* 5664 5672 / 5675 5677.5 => 1.01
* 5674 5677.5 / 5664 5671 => 0.99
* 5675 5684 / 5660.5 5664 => 0.97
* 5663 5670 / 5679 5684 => 1.00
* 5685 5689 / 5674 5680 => 0.98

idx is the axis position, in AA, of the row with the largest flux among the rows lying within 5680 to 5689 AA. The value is 5688.62 AA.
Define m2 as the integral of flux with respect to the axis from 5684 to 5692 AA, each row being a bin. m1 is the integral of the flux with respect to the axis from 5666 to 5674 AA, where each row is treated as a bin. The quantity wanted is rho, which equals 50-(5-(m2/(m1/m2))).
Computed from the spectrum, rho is 149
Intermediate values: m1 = 99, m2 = 101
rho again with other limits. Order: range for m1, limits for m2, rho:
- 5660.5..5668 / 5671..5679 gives 154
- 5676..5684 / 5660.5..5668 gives 131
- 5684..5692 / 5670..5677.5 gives 132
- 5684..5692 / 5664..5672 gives 141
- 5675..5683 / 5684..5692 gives 148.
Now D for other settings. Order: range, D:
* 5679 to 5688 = 12.4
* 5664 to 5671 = 12.2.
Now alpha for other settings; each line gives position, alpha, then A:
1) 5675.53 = -3.10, 0.490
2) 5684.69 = -2.92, 0.510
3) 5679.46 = -3.10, 0.490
